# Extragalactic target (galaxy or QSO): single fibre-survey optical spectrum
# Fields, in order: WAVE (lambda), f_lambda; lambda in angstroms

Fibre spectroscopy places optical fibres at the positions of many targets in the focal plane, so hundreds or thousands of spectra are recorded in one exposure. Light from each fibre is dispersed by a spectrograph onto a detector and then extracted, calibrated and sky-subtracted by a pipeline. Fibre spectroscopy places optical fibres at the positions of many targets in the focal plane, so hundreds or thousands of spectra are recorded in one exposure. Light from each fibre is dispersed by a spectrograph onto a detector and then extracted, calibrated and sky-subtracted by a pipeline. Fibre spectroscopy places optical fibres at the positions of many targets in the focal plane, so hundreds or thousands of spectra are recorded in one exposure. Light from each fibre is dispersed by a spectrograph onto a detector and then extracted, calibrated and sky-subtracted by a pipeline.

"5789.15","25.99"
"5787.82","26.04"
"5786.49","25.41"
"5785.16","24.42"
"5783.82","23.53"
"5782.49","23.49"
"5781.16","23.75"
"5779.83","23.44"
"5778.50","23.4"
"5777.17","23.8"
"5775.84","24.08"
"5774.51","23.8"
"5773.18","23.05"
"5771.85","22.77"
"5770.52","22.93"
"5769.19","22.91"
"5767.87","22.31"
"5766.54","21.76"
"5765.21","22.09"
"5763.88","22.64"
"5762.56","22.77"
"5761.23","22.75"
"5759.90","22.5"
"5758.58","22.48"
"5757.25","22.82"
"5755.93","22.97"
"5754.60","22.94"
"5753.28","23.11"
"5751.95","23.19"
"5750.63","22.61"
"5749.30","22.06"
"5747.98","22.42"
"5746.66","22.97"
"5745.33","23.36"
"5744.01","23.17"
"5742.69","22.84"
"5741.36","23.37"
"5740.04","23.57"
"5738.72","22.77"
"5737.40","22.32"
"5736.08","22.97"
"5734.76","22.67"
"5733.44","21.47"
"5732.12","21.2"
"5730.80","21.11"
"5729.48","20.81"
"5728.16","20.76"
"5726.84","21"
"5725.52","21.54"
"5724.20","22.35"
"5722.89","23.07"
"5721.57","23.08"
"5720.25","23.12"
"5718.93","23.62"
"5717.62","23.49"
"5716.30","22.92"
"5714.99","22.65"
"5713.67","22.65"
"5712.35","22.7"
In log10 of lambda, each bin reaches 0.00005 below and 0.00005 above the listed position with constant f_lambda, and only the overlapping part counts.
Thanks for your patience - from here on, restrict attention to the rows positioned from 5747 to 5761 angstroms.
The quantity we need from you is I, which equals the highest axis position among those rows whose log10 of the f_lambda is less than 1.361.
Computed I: 5759.90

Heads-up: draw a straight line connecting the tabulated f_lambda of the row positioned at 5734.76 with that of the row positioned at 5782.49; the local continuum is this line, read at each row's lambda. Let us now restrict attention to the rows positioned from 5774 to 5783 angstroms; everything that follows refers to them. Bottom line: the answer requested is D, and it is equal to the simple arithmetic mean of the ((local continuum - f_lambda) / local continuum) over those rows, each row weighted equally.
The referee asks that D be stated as -0.011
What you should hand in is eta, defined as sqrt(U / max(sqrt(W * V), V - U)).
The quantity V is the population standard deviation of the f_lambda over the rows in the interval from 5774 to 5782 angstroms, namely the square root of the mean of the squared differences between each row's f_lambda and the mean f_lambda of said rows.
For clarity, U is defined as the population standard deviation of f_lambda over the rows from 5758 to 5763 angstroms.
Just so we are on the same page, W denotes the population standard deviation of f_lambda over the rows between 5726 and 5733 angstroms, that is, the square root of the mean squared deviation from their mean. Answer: 0.8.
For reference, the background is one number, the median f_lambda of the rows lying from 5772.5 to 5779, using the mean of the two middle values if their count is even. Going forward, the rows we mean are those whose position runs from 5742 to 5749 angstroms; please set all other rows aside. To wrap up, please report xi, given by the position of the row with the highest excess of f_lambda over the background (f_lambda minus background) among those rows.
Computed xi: 5745.33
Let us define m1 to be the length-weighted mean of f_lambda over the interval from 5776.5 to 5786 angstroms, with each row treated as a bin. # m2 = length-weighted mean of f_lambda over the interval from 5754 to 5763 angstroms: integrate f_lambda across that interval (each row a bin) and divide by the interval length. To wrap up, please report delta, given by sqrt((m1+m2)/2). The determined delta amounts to 4.82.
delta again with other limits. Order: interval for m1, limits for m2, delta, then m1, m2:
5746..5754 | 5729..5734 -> 4.68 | 22.7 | 21.1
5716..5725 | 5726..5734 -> 4.70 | 23.1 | 21.1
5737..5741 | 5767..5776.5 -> 4.80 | 23.0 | 23.1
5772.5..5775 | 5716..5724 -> 4.83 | 23.4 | 23.2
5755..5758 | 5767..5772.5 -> 4.77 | 22.9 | 22.7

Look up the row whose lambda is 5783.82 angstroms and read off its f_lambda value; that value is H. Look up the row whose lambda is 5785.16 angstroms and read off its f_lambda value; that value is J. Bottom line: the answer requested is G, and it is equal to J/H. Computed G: 1.04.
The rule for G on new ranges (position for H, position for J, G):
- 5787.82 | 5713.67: 0.87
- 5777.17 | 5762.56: 0.96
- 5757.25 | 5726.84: 0.92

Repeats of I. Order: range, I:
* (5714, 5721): 5716.30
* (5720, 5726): 5725.52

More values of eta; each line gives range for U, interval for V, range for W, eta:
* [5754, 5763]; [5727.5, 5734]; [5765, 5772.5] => 0.7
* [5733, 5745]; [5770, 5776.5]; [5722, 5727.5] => 1.0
